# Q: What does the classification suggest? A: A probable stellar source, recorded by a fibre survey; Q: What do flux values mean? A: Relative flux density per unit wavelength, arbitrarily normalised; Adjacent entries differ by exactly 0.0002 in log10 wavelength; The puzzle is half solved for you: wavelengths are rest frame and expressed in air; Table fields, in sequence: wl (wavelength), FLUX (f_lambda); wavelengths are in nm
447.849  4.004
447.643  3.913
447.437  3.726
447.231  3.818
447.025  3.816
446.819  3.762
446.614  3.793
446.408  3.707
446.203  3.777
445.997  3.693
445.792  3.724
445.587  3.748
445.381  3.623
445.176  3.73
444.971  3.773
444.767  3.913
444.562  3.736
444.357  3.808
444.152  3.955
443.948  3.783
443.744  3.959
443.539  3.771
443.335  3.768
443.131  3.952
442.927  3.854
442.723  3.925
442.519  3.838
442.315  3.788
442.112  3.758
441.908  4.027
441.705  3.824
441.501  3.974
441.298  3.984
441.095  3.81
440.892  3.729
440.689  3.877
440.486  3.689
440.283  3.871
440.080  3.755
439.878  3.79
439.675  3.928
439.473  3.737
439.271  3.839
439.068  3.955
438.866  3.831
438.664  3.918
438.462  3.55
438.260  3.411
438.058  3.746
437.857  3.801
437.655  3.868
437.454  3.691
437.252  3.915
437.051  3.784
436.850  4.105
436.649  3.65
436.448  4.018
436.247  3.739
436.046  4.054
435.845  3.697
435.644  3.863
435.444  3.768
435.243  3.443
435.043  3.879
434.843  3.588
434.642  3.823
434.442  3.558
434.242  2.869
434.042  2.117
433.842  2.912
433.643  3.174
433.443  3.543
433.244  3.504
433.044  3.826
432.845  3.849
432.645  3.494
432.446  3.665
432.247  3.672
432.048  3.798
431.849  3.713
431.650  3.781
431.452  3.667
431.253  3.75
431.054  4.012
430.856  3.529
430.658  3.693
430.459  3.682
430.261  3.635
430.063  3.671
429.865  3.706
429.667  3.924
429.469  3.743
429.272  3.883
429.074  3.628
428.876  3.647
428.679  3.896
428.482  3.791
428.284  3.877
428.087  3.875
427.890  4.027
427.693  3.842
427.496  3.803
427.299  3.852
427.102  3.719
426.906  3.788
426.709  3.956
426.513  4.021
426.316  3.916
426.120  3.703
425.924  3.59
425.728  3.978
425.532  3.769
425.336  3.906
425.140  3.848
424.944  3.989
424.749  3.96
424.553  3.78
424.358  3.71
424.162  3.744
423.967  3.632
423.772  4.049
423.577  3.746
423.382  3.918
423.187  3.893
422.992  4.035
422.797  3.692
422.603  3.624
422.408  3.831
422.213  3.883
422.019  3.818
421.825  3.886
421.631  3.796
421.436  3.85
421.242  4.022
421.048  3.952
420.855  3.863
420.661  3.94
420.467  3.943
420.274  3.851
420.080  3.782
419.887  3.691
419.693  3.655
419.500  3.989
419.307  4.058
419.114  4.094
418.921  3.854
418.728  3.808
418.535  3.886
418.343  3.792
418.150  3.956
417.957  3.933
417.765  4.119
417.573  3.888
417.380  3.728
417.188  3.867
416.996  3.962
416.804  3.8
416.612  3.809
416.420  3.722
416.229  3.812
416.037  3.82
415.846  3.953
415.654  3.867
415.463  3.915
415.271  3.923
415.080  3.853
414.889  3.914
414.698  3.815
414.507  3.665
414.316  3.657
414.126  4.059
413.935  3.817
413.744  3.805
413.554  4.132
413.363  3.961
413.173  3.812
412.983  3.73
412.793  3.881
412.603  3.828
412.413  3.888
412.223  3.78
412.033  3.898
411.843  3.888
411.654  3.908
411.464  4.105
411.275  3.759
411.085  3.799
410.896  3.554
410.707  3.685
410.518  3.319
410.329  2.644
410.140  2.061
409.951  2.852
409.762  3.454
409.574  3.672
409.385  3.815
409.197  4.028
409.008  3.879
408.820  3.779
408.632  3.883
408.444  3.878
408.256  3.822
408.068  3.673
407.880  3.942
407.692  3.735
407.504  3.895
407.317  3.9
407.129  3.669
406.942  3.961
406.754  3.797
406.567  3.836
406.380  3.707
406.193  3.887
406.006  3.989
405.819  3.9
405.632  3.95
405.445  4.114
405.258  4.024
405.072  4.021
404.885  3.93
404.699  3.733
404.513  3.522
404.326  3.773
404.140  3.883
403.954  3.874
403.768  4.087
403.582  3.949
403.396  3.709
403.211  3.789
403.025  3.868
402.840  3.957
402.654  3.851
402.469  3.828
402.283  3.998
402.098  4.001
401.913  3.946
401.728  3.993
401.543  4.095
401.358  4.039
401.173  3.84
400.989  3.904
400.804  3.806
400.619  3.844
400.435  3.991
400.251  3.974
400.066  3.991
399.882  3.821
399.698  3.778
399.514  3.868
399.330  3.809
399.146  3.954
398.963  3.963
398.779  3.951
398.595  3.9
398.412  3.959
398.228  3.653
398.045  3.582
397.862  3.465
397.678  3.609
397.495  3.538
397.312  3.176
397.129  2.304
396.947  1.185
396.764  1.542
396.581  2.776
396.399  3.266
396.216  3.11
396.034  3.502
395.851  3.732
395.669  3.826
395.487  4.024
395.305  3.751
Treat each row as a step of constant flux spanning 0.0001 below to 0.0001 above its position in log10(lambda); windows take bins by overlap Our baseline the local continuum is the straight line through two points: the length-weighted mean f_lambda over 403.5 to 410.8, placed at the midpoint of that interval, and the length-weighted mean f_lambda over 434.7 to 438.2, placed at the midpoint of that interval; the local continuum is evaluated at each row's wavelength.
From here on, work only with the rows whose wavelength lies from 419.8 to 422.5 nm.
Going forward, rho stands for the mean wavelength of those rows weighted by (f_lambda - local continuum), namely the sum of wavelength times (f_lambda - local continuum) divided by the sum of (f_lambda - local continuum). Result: 421.24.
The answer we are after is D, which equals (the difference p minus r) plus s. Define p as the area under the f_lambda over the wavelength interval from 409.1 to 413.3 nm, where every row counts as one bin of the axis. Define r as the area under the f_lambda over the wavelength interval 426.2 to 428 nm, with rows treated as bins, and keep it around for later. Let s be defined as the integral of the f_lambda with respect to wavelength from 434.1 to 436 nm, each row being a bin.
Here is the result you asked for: 15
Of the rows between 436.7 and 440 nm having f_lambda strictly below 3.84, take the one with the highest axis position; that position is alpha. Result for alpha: 439.878 nm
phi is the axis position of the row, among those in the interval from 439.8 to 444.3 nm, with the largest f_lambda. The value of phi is 441.908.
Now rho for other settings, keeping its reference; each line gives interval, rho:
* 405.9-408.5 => 407.08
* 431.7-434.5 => 433.79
